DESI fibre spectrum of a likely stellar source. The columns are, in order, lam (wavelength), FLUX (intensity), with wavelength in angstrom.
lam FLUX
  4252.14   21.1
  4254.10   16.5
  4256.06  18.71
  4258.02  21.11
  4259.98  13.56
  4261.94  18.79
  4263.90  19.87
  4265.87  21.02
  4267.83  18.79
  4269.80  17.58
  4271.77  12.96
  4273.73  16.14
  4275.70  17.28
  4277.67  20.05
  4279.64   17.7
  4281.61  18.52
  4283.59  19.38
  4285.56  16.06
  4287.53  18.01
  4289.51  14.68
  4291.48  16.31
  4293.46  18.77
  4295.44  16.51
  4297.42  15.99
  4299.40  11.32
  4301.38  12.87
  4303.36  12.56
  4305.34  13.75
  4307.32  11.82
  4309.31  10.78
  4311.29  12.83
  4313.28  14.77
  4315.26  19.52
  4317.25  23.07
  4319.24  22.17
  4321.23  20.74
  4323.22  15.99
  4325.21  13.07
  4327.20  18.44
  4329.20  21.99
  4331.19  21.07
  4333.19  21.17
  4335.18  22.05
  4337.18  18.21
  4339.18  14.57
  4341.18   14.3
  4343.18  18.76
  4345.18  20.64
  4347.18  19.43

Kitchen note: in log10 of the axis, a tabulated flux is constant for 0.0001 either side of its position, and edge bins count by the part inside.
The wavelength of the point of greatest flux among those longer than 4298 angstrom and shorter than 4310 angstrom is 4305.34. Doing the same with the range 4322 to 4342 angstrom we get 4335.18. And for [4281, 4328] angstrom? 4317.25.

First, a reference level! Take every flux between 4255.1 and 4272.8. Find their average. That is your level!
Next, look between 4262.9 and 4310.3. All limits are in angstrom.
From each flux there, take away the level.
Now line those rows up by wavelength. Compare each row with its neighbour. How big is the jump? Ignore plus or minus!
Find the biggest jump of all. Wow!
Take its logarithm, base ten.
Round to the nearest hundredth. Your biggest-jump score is 0.67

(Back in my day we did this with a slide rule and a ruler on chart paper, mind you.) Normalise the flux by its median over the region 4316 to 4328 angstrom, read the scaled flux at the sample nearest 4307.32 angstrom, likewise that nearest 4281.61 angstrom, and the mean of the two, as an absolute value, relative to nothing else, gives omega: 0.774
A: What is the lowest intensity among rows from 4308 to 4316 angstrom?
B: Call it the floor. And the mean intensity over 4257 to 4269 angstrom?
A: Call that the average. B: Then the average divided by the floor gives 1.7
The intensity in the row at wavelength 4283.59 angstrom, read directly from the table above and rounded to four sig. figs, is 19.38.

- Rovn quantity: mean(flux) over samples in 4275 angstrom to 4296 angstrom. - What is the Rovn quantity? 17.6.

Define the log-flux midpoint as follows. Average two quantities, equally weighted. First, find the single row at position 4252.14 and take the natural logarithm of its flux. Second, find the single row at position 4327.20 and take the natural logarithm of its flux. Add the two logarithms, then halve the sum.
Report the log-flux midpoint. 2.98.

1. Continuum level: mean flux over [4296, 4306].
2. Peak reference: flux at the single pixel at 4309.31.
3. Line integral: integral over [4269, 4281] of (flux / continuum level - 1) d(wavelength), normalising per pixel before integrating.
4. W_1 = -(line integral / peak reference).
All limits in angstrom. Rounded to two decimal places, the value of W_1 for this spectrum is -0.30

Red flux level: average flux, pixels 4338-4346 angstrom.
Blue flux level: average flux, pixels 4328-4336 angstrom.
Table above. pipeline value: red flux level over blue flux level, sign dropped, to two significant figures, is 0.79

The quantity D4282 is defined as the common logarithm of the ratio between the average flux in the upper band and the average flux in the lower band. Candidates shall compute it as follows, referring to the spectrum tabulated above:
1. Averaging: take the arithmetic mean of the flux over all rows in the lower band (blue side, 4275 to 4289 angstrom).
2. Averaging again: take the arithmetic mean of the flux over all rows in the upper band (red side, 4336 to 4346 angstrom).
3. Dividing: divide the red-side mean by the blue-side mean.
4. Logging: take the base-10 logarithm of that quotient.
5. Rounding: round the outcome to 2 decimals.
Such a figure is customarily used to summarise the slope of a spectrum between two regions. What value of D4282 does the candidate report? -0.02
